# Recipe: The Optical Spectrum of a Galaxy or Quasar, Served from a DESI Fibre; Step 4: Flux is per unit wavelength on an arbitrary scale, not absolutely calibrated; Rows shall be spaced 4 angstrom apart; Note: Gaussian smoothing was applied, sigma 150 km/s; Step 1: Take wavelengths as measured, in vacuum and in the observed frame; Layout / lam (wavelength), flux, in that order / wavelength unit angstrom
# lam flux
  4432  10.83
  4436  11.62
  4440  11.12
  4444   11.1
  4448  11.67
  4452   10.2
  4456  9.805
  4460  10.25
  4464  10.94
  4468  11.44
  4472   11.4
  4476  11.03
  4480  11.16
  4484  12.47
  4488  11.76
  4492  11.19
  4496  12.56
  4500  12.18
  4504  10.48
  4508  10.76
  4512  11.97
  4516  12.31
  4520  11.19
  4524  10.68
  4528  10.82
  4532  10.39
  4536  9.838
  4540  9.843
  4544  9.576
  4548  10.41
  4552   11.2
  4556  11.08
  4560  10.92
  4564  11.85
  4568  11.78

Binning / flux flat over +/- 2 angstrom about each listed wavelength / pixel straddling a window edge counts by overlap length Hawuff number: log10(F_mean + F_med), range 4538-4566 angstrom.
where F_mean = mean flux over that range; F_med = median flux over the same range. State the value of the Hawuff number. 1.33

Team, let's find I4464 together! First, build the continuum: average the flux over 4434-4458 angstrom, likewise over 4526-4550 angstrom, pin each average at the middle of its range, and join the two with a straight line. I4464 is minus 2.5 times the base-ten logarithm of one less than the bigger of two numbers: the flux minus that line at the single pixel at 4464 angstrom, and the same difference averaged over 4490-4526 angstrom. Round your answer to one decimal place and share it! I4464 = 2.7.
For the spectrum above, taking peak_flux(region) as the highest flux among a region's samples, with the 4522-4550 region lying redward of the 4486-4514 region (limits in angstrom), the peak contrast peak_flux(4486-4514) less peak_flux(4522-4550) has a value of 1.7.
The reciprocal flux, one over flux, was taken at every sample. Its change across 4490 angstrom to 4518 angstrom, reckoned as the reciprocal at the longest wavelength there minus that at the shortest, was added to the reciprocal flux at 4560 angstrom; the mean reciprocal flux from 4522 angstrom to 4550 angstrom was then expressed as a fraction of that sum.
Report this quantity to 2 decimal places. 1.17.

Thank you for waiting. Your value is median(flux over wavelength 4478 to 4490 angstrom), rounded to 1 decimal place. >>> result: 11.8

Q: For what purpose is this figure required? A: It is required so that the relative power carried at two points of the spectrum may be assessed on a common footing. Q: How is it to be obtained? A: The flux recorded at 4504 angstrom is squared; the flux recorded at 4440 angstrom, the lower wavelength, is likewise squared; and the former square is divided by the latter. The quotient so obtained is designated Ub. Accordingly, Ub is 0.89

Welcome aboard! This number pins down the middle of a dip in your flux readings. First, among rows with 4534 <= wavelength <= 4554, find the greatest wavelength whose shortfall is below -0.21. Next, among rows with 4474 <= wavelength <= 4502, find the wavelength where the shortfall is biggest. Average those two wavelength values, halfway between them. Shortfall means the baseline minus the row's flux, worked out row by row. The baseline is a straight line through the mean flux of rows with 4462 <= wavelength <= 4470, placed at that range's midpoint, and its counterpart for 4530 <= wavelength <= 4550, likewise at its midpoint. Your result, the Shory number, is 4514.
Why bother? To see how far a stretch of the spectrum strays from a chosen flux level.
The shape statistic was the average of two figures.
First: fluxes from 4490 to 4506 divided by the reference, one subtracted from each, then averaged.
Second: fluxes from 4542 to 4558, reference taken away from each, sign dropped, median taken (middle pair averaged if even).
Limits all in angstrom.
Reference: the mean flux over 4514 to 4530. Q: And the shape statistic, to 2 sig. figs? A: 0.27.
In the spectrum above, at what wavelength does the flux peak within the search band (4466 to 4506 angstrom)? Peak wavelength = 4496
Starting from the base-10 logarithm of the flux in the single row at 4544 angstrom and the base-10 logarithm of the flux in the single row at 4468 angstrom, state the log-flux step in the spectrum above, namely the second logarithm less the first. 0.077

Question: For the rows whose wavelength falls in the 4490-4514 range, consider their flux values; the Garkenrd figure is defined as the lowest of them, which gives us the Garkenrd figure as 10.48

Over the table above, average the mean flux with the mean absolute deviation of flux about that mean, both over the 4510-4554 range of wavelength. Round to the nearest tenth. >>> 5.7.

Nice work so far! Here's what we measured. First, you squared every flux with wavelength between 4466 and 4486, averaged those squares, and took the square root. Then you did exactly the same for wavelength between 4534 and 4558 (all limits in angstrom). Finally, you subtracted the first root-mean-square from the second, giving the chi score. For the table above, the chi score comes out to -1.2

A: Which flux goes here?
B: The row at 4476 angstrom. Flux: 11.03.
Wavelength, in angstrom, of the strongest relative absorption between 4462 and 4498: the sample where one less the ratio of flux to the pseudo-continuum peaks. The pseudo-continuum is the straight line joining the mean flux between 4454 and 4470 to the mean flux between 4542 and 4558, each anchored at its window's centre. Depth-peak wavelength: 4464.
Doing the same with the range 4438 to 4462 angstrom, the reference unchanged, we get 4456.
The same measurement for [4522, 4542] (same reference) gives 4536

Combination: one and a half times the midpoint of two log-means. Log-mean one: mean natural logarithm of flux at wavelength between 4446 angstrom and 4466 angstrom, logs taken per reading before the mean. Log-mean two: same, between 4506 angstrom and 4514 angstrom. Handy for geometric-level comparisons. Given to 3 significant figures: 3.59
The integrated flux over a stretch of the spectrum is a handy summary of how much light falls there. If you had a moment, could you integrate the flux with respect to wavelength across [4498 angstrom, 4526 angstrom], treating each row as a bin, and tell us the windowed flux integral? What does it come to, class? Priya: 318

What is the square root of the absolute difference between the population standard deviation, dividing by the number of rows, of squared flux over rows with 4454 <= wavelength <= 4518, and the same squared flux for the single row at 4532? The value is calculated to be 9.5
